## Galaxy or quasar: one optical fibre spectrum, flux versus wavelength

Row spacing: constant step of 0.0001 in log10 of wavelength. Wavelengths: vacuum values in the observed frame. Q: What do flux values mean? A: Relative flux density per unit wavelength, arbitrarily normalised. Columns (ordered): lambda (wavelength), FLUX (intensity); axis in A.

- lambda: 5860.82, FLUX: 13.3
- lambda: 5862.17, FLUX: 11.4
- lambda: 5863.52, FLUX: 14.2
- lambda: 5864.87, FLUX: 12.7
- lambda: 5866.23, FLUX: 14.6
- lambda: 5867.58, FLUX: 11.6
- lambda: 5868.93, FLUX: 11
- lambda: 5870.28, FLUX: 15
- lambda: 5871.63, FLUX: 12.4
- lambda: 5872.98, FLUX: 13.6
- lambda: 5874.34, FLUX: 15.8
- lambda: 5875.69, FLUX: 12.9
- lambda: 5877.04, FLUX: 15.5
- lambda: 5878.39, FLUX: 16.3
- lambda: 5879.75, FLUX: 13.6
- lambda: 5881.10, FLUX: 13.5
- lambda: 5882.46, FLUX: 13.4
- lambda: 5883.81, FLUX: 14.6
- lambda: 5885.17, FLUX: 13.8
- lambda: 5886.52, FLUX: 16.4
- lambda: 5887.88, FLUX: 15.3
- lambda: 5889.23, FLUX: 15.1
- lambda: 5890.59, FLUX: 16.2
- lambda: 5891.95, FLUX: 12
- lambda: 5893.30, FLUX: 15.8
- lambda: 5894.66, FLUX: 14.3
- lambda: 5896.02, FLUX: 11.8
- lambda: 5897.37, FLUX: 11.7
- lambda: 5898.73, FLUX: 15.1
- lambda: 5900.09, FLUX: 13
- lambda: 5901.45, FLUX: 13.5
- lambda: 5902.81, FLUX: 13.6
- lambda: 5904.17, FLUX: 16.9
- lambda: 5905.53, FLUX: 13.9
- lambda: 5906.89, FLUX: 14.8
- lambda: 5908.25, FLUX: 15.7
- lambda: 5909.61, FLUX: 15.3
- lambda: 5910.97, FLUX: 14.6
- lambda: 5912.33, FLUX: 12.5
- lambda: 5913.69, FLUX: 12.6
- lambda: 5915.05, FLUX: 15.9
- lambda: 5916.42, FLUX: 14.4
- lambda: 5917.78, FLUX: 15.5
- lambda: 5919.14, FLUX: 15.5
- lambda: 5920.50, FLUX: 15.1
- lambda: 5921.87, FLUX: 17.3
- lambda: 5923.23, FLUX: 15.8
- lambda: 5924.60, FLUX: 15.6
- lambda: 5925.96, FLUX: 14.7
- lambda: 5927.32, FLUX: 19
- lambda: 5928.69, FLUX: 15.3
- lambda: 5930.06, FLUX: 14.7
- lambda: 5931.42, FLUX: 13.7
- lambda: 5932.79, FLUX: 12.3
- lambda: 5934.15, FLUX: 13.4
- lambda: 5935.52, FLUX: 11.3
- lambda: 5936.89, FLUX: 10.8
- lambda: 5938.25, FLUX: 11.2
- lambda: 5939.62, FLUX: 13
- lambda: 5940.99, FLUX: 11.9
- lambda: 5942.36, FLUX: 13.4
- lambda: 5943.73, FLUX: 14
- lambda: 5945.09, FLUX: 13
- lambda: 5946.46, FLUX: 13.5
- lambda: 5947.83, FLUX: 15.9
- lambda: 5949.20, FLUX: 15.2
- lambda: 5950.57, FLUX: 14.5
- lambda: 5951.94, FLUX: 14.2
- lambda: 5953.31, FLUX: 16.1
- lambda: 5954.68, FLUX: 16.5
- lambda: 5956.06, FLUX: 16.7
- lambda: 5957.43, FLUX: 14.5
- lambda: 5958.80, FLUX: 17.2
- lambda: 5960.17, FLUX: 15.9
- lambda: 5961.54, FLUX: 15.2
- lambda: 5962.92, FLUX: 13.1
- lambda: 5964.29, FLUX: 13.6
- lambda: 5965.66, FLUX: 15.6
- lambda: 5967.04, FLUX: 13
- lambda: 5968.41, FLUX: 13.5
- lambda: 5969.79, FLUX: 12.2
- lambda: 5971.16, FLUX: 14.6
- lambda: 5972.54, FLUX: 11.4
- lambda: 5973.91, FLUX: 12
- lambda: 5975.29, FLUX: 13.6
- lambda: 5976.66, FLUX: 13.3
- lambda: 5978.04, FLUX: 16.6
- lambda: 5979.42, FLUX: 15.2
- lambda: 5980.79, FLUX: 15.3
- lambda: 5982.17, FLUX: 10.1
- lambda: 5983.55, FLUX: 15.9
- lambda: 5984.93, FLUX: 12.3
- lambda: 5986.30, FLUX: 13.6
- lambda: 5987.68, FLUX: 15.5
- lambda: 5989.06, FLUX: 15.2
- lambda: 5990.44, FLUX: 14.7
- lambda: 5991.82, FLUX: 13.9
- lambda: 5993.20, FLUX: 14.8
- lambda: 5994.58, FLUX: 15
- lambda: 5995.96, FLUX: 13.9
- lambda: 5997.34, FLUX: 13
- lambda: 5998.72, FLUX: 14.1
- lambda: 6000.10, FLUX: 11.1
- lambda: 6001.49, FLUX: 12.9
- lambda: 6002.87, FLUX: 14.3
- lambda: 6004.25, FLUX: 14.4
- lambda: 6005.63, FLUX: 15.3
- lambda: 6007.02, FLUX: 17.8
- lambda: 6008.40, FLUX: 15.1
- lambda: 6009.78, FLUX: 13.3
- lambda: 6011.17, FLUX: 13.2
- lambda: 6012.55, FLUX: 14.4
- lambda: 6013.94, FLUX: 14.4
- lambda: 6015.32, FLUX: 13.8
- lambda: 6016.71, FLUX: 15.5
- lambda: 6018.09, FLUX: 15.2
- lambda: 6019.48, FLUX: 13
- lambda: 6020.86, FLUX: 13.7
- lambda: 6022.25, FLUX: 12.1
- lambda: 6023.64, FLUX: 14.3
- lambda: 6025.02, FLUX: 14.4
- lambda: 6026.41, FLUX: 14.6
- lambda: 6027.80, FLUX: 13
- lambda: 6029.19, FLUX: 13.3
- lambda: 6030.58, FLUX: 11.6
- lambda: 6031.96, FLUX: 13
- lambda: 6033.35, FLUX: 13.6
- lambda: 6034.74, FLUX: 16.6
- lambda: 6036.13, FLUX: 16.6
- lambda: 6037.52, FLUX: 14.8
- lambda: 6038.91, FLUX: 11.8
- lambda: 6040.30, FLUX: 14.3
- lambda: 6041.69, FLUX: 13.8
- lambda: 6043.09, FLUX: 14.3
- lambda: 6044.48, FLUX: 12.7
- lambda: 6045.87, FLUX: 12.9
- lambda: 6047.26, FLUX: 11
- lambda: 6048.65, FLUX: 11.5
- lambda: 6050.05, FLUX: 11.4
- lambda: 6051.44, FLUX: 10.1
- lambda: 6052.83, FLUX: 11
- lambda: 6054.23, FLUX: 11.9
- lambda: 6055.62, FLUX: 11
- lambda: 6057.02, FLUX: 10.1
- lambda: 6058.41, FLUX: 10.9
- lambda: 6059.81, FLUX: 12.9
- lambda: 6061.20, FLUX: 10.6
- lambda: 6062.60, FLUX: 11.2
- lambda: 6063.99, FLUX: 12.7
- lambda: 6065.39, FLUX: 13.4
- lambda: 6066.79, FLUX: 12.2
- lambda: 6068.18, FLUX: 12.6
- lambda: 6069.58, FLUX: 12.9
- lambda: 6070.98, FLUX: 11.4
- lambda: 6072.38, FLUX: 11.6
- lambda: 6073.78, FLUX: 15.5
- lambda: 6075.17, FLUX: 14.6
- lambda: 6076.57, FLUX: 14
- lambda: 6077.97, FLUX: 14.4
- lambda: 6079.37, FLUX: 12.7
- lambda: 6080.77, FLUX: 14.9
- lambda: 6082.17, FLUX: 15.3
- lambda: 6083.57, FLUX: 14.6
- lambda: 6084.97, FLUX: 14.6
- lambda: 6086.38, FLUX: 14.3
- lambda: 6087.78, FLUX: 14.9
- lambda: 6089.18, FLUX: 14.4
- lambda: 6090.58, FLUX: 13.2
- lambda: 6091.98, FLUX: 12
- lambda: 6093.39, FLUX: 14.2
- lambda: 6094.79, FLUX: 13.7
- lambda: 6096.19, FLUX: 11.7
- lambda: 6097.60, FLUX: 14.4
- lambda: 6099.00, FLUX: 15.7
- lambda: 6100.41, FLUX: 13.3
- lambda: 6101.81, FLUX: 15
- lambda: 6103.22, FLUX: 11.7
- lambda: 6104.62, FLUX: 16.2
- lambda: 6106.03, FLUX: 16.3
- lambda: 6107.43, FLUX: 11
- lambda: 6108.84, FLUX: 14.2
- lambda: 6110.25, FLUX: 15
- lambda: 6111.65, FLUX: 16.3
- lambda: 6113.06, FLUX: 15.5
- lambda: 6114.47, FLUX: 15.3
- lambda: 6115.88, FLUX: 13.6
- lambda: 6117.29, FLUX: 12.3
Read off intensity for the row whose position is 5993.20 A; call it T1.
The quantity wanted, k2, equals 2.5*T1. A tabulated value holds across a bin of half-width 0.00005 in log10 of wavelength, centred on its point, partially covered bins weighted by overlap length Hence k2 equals 37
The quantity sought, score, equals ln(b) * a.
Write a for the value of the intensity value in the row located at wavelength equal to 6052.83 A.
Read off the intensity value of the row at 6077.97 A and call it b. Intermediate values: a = 11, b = 14.4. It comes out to 29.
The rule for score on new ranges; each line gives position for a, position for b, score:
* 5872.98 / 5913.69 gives 34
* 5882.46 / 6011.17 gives 35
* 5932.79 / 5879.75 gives 32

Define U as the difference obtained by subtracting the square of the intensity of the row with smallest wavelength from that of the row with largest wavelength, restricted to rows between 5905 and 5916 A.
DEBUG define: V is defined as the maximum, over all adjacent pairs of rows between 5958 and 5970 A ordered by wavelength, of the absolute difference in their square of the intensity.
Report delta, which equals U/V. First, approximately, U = 60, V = 74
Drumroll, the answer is 0.8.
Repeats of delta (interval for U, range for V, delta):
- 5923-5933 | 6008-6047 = -1.1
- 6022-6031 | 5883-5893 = -0.1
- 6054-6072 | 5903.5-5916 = -0.1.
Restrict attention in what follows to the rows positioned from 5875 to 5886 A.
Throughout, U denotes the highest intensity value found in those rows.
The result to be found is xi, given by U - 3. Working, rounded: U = 16.3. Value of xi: 13.3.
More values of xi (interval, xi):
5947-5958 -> 13.7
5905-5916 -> 12.9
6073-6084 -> 12.5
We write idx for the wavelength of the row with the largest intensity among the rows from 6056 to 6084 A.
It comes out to 6073.78 A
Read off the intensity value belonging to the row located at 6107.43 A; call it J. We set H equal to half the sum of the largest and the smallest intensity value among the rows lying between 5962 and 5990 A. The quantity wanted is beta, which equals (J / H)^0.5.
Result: 0.91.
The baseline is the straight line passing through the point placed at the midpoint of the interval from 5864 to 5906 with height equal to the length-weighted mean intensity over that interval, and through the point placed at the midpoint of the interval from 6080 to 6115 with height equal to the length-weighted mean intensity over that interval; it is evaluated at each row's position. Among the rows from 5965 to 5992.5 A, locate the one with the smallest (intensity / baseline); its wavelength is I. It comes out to 5982.17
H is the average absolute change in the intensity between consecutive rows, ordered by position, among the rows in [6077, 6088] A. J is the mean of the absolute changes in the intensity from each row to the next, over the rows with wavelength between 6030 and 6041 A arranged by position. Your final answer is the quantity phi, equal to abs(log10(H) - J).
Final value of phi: 1.8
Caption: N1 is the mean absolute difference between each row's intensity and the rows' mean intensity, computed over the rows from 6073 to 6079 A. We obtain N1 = 0.4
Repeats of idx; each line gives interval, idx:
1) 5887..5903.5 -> 5890.59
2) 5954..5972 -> 5958.80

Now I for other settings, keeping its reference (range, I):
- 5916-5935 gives 5932.79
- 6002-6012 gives 6011.17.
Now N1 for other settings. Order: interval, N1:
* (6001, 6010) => 1.1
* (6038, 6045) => 0.9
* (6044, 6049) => 0.8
